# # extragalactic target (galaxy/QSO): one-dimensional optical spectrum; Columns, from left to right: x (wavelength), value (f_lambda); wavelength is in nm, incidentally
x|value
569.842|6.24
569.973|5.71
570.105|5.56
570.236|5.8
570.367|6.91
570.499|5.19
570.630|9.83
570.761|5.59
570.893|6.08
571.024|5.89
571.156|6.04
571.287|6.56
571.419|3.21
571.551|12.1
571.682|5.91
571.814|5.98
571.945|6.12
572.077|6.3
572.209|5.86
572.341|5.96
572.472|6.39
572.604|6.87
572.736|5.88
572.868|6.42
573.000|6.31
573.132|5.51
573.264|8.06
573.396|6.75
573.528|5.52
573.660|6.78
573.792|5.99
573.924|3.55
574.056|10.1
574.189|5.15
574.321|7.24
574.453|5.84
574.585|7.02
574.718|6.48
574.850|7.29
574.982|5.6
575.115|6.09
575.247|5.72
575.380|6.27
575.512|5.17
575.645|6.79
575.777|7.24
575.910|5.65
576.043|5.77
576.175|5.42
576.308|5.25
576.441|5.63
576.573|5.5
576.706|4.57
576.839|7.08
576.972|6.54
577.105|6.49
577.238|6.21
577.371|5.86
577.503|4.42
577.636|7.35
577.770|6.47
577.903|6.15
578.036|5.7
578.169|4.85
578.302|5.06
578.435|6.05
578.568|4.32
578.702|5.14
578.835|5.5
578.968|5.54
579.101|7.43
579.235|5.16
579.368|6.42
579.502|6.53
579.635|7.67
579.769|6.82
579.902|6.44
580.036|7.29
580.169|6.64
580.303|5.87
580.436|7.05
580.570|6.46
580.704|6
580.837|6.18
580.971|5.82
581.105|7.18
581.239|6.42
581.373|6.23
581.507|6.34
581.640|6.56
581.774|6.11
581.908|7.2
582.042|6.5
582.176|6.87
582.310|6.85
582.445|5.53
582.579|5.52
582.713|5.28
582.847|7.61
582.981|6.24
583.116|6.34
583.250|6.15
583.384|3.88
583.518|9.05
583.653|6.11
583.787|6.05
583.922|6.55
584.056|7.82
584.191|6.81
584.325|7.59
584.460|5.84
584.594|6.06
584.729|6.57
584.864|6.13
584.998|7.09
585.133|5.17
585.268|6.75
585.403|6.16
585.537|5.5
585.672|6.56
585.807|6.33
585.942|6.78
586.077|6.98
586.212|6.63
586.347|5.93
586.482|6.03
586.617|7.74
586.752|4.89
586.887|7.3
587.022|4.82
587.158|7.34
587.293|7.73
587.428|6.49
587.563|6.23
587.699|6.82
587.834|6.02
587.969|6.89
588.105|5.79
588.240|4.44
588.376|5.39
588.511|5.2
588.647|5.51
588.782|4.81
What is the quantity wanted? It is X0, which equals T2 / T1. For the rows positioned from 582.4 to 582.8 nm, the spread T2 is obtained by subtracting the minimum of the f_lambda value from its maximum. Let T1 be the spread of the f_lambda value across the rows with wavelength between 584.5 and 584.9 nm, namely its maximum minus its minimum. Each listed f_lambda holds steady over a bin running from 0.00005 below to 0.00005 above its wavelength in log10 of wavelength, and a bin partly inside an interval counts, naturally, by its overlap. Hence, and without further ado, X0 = 0.5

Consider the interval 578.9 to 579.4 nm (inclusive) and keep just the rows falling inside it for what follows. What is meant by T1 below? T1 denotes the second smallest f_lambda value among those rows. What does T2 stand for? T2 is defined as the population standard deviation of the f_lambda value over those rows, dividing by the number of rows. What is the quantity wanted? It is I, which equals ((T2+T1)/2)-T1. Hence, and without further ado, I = -2.33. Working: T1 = 5.54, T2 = 0.9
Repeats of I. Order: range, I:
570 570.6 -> -2.46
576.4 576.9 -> -2.30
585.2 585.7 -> -2.84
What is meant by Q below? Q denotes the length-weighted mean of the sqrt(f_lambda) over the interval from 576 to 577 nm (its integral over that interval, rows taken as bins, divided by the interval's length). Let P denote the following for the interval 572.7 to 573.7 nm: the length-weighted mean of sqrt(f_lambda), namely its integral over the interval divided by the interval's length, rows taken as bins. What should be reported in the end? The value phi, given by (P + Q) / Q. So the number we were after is 2.06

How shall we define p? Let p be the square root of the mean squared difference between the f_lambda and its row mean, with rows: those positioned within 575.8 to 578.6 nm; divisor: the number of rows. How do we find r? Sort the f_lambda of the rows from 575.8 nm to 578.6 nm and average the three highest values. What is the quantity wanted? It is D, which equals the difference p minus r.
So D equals -6.19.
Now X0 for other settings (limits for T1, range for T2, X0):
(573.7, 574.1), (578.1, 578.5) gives 0.2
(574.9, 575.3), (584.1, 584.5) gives 3.6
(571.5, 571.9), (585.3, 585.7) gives 0.2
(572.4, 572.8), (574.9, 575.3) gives 0.5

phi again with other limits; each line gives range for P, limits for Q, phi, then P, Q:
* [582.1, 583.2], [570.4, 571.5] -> 2.02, 2.50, 2.45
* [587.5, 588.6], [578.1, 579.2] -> 2.03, 2.41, 2.33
